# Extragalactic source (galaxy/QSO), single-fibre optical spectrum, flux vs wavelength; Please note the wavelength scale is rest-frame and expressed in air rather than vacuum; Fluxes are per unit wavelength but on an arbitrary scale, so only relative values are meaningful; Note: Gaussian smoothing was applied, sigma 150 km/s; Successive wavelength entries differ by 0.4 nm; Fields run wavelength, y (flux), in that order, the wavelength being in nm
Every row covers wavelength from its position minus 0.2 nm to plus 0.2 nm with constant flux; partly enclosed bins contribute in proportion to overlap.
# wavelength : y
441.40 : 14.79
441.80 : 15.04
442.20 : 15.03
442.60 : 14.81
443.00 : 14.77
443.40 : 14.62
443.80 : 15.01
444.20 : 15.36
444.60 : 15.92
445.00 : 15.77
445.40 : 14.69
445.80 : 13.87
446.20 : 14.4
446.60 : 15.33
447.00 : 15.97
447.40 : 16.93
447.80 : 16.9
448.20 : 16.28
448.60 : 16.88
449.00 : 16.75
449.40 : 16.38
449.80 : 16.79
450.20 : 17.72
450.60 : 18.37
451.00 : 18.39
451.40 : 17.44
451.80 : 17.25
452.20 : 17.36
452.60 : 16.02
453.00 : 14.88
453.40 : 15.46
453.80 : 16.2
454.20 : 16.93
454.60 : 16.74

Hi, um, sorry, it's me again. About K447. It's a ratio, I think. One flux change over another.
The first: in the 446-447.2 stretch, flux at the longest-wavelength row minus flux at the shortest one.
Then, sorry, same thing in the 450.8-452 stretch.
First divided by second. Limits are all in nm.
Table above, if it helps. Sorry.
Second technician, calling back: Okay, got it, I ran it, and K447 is -1.38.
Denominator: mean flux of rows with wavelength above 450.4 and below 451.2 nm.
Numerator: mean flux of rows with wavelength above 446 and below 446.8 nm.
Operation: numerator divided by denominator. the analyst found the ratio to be 0.81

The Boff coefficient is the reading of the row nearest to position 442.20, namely 15.03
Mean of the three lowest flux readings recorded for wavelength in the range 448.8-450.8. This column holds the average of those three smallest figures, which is 16.6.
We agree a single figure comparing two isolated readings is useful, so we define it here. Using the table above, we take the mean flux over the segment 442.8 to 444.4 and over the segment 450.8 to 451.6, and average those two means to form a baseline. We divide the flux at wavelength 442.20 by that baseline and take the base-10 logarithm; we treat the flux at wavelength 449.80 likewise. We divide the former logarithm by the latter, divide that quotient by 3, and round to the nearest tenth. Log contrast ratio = -1.4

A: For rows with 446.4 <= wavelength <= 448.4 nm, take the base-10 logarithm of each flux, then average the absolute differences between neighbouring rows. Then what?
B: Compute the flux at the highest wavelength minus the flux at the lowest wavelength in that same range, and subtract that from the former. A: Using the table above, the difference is -0.9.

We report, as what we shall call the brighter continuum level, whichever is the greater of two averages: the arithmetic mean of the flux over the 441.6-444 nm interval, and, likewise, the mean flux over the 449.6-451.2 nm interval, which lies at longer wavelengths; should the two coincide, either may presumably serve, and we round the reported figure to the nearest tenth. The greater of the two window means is 17.8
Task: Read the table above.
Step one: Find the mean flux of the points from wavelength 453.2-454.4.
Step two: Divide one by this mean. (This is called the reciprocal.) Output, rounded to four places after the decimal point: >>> 0.0617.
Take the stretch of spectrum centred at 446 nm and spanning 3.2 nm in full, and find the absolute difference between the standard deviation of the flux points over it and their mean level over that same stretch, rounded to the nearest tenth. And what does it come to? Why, 14.4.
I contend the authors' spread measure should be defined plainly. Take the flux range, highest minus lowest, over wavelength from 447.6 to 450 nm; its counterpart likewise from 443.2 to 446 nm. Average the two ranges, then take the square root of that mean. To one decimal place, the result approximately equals 1.2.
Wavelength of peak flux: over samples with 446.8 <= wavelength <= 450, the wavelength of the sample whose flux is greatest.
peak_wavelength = 447.40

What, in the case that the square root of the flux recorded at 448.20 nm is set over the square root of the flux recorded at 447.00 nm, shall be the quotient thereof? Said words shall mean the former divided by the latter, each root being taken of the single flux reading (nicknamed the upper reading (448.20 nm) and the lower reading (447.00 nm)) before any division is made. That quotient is 1.01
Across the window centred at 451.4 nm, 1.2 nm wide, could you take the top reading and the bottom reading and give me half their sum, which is 17.8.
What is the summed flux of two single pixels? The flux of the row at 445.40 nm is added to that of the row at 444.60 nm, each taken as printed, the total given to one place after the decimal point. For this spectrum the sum 30.6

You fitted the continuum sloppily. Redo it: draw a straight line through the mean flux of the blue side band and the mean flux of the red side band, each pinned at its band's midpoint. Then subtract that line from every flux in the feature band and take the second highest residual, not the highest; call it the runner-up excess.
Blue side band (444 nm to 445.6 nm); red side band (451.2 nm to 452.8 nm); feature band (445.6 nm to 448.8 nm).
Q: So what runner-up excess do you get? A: 0.8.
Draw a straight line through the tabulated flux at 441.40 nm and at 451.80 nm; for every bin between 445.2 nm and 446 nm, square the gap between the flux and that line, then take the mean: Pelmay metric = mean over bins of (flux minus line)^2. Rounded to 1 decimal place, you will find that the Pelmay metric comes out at 2.5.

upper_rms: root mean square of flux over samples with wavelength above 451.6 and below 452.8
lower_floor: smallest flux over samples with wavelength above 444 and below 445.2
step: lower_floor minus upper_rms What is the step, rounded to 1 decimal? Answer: -1.5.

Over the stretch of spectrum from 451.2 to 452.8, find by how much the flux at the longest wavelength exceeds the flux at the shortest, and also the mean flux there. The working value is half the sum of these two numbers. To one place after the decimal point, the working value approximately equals 7.8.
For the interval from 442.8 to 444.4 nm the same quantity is 7.8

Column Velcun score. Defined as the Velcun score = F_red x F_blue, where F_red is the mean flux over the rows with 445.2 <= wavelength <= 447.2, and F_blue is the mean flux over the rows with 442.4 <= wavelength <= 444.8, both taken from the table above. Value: 224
